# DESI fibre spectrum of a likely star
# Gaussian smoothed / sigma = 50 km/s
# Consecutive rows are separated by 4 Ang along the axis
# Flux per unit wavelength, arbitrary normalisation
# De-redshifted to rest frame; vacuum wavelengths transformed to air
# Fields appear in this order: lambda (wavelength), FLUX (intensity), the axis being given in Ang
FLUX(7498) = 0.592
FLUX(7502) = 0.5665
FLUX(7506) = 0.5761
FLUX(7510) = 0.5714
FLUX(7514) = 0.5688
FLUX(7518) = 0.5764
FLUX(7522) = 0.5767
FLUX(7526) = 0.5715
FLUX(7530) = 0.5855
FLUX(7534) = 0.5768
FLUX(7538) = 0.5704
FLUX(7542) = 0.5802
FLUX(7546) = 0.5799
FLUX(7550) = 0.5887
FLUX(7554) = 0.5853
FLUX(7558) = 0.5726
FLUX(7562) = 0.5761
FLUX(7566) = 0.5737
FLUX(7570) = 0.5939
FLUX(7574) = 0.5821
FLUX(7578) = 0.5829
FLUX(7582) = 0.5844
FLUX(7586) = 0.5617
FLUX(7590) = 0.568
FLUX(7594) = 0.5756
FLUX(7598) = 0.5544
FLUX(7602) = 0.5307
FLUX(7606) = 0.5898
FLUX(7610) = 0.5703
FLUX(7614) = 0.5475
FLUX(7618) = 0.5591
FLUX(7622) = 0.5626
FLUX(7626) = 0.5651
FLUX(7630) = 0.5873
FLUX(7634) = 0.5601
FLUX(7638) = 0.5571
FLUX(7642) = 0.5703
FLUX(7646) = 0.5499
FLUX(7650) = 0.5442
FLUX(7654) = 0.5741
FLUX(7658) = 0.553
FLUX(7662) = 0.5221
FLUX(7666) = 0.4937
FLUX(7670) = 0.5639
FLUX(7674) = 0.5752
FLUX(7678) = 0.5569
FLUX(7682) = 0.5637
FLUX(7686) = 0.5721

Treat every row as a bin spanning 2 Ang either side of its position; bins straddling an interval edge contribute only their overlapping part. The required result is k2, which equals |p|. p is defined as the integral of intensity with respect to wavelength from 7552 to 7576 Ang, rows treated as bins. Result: 13.9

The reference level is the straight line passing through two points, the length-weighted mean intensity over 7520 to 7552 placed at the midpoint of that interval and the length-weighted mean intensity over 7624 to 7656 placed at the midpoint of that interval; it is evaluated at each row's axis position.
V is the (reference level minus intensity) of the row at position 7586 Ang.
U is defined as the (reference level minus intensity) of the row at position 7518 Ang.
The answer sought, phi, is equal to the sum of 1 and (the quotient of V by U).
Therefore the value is 3.0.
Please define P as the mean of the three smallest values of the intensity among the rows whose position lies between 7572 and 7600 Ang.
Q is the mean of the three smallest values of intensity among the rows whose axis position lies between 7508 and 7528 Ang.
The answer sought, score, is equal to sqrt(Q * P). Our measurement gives 0.566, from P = 0.561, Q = 0.57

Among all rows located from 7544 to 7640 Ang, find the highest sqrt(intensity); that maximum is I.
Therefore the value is 0.771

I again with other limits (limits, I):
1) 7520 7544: 0.765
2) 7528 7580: 0.771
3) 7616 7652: 0.766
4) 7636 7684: 0.758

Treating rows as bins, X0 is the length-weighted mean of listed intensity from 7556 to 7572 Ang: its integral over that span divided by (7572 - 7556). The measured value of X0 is 0.579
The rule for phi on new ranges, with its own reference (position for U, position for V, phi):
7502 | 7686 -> 0.1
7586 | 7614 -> 3.0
